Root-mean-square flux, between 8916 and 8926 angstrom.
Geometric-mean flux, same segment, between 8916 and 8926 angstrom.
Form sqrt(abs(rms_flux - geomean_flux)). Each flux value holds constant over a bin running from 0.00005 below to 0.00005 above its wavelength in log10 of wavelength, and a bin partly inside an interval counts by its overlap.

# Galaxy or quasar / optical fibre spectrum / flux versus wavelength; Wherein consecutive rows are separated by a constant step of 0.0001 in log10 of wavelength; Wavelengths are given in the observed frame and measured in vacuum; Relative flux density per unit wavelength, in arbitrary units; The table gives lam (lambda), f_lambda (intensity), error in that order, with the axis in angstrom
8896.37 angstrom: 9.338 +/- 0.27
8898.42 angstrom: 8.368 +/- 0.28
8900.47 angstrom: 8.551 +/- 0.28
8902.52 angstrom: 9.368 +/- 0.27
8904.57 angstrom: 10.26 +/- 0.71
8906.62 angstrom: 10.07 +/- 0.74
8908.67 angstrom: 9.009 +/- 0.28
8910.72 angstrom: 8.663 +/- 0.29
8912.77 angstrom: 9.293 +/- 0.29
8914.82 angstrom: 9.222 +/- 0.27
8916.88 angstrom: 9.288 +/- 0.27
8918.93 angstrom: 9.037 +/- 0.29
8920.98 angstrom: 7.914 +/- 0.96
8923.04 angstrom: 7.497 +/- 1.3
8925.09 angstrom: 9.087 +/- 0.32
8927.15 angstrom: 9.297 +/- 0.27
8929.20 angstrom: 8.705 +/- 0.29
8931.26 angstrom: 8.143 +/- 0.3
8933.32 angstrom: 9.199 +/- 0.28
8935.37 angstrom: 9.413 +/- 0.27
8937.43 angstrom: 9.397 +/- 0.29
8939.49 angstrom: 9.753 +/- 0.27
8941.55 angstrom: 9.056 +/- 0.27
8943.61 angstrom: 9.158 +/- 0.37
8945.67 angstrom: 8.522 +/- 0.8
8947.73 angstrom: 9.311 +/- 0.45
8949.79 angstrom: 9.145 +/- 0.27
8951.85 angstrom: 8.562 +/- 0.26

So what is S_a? 0.247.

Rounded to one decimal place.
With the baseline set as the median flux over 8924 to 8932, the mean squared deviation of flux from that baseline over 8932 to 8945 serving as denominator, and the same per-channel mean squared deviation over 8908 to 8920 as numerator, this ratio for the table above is 0.4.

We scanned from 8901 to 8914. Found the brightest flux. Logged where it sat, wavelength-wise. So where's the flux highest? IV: 8904.57 angstrom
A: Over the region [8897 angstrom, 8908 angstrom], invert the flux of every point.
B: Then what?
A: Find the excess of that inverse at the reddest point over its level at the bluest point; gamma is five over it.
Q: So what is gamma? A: -248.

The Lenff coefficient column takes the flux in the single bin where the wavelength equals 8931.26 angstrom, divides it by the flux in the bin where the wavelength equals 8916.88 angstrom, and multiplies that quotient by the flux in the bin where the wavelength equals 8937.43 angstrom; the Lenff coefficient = 8.2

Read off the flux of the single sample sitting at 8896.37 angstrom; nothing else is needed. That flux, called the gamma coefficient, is 9.338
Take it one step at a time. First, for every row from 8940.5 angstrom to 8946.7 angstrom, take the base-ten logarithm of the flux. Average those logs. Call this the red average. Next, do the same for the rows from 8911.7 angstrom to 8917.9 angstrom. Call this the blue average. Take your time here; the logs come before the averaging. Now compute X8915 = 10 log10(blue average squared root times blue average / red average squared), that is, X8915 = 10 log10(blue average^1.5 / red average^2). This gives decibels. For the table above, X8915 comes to 0.23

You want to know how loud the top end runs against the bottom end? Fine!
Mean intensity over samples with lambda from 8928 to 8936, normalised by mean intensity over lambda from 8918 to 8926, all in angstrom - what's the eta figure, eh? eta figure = 1.06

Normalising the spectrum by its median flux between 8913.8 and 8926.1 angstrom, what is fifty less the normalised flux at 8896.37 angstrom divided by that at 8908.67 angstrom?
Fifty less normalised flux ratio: 48.96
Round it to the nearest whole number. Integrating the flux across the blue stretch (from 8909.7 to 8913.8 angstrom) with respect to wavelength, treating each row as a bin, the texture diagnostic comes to 37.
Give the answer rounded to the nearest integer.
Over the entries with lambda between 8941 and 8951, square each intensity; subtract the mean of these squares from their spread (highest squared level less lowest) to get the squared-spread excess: -68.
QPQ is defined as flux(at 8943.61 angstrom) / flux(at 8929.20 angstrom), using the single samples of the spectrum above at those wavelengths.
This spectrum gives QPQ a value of 1.05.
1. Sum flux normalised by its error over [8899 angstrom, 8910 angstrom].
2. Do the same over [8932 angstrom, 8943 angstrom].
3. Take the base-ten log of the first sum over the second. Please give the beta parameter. -0.13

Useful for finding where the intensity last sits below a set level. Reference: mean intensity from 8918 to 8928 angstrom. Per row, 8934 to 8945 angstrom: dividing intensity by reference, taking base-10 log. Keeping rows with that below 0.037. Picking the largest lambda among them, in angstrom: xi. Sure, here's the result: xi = 8943.61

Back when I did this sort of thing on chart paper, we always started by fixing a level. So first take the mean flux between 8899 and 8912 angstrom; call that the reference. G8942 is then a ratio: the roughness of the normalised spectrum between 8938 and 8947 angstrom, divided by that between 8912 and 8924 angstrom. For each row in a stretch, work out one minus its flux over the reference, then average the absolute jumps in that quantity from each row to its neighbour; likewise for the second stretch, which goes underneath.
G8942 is 1.24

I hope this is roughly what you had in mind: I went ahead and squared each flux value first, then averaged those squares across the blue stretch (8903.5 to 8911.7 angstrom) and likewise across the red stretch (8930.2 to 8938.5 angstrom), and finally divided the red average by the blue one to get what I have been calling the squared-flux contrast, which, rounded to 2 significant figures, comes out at 0.90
